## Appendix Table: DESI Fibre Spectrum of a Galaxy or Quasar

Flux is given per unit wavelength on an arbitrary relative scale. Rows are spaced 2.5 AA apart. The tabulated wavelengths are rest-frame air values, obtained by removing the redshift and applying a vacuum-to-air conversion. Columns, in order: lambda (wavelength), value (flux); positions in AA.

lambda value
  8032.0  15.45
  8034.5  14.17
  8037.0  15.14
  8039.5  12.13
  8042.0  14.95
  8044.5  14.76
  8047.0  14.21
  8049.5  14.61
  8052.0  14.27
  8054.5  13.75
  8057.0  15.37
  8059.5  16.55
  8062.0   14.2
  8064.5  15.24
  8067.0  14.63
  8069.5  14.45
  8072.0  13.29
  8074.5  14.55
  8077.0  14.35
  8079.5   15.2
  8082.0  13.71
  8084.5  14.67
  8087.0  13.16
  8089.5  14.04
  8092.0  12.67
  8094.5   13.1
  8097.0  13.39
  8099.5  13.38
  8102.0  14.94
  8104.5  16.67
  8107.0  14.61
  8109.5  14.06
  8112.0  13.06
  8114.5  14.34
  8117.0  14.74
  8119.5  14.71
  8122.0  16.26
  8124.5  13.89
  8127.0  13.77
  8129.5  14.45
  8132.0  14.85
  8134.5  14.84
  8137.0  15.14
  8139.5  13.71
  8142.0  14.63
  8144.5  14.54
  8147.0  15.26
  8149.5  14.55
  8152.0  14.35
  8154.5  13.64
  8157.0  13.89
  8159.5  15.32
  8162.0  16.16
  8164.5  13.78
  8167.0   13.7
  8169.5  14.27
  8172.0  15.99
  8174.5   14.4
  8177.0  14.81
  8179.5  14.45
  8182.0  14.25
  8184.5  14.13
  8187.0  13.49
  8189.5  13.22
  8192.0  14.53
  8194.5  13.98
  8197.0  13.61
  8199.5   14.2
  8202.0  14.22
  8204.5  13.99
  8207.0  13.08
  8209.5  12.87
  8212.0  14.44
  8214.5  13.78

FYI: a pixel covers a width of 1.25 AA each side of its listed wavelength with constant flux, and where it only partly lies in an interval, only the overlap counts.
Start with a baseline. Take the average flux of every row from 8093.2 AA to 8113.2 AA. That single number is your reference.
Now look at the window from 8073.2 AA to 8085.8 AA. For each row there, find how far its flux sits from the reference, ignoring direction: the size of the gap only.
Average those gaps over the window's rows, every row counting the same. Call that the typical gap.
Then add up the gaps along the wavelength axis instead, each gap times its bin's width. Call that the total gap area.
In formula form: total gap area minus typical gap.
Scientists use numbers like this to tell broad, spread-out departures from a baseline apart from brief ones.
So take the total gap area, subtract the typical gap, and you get 6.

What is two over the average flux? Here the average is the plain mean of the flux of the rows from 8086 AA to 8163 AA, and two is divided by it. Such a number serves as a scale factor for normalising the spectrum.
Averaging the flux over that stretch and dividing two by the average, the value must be 0.139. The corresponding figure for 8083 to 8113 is 0.143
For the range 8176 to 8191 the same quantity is 0.142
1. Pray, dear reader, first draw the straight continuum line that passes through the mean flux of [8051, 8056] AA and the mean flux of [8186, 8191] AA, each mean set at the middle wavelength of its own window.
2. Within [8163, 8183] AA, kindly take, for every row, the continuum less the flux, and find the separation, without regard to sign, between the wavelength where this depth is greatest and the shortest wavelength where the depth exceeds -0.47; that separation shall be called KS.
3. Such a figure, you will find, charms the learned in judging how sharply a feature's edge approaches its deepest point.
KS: 2.5 AA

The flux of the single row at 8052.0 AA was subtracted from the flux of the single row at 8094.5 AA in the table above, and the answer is -1.2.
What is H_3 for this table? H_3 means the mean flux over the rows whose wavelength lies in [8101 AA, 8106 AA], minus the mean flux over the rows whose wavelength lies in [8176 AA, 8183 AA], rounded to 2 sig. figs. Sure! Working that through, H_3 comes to 1.3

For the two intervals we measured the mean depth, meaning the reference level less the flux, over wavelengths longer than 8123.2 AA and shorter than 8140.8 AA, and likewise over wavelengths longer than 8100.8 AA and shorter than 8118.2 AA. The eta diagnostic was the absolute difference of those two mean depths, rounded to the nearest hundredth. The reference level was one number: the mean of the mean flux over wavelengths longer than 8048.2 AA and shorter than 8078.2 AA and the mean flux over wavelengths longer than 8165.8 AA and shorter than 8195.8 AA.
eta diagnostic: 0.25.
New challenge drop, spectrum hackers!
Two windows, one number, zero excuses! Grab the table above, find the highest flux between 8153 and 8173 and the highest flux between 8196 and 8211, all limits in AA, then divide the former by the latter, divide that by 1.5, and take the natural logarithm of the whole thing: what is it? -0.28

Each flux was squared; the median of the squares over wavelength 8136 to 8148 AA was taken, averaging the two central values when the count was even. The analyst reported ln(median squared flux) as 5.37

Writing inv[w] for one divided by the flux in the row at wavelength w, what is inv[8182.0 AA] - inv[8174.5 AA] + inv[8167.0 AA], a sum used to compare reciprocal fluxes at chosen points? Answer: 0.074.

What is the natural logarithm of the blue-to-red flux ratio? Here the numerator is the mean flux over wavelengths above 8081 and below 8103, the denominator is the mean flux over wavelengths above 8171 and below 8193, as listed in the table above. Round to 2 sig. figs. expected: -0.049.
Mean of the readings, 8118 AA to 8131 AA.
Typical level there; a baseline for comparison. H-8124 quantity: 14.62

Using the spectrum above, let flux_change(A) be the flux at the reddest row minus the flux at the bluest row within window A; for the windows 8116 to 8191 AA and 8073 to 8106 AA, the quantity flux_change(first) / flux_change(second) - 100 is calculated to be -101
